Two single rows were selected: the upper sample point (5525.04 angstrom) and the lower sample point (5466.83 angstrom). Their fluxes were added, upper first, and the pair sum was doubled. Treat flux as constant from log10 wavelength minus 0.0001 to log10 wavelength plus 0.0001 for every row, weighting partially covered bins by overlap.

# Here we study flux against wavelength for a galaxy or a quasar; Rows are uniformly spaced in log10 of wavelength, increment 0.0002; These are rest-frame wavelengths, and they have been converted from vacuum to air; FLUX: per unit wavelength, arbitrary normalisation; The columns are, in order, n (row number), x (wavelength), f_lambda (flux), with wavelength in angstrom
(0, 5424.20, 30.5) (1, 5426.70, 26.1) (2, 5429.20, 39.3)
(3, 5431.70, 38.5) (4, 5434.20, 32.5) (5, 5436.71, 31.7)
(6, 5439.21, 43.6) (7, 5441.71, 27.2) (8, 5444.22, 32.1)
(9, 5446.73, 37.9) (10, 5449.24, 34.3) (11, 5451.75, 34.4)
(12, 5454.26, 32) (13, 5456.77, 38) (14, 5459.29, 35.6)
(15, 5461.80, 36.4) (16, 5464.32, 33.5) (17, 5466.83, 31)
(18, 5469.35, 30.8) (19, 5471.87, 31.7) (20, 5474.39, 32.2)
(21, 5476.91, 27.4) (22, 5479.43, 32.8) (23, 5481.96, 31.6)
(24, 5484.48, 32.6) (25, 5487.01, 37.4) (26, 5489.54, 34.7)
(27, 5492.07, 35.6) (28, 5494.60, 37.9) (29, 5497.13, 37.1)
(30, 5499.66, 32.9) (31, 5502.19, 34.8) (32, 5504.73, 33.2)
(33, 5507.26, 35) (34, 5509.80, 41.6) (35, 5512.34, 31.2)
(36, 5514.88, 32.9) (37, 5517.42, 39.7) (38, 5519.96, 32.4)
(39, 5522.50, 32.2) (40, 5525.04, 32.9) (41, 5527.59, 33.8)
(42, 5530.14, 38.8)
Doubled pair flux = 128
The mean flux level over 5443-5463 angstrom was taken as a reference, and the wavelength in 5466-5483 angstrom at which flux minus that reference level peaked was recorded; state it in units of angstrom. 5479.43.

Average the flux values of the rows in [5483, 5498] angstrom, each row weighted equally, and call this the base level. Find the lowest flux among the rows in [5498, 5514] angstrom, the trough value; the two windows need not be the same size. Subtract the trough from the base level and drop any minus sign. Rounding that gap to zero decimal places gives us 5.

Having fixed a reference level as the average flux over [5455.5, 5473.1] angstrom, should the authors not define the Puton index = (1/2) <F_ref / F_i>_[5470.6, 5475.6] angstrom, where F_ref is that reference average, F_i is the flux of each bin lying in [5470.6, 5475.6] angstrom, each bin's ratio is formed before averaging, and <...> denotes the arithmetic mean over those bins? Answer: 0.53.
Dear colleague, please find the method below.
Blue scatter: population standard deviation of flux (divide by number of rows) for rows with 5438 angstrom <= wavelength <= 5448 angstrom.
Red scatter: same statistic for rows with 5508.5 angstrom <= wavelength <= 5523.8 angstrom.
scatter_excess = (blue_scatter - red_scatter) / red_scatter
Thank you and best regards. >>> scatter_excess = 0.5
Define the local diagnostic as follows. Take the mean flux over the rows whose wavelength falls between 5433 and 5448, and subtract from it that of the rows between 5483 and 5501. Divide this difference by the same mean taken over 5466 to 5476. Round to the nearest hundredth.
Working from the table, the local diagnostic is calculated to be -0.04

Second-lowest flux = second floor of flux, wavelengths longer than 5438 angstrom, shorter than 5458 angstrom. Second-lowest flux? 32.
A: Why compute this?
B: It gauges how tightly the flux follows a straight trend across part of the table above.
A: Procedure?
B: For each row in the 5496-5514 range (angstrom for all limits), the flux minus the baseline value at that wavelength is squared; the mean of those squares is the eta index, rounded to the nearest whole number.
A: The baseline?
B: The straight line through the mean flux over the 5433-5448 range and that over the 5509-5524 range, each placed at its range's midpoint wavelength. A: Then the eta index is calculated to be 10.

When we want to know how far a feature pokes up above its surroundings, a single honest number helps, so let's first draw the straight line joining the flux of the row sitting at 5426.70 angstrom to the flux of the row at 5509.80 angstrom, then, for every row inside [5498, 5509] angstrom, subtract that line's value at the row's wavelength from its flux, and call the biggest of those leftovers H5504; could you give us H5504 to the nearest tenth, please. -5.4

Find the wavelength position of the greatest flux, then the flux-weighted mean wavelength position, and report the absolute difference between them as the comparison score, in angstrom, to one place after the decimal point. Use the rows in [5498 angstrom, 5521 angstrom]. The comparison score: 0.1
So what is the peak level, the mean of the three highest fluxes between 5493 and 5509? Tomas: 36.7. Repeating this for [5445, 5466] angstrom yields 37.4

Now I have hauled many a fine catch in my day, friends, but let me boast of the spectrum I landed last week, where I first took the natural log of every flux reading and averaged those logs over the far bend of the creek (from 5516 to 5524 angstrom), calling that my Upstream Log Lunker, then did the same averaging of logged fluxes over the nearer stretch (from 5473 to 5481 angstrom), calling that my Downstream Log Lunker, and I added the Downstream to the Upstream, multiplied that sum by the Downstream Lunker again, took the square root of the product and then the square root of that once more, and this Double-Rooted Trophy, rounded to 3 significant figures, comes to 2.21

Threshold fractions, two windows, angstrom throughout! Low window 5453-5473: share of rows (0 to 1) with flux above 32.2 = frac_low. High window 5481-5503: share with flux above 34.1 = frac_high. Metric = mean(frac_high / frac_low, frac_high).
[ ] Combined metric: 1.0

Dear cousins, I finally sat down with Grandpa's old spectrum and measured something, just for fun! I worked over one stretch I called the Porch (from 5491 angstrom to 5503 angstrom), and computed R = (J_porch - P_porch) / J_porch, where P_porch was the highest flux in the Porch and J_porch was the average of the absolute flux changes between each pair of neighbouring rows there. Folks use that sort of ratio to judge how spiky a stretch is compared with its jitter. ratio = -15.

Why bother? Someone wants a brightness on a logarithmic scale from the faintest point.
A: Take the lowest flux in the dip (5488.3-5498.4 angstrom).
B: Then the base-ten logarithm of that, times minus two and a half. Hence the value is -3.85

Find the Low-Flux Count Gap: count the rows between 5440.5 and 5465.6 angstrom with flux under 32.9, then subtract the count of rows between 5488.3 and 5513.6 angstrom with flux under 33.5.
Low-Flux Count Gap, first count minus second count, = 0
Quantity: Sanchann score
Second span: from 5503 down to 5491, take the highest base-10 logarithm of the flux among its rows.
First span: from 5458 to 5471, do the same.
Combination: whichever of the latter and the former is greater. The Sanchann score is 1.58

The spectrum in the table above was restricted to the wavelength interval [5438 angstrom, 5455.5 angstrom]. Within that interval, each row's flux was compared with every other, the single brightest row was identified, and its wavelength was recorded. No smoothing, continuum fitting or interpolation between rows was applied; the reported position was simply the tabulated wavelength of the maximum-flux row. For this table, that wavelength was 5439.21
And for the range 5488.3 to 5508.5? 5494.60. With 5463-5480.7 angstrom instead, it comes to 5464.32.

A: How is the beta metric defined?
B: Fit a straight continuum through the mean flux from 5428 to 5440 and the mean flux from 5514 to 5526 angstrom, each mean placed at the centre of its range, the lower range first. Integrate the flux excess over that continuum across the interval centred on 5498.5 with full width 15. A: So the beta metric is 7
